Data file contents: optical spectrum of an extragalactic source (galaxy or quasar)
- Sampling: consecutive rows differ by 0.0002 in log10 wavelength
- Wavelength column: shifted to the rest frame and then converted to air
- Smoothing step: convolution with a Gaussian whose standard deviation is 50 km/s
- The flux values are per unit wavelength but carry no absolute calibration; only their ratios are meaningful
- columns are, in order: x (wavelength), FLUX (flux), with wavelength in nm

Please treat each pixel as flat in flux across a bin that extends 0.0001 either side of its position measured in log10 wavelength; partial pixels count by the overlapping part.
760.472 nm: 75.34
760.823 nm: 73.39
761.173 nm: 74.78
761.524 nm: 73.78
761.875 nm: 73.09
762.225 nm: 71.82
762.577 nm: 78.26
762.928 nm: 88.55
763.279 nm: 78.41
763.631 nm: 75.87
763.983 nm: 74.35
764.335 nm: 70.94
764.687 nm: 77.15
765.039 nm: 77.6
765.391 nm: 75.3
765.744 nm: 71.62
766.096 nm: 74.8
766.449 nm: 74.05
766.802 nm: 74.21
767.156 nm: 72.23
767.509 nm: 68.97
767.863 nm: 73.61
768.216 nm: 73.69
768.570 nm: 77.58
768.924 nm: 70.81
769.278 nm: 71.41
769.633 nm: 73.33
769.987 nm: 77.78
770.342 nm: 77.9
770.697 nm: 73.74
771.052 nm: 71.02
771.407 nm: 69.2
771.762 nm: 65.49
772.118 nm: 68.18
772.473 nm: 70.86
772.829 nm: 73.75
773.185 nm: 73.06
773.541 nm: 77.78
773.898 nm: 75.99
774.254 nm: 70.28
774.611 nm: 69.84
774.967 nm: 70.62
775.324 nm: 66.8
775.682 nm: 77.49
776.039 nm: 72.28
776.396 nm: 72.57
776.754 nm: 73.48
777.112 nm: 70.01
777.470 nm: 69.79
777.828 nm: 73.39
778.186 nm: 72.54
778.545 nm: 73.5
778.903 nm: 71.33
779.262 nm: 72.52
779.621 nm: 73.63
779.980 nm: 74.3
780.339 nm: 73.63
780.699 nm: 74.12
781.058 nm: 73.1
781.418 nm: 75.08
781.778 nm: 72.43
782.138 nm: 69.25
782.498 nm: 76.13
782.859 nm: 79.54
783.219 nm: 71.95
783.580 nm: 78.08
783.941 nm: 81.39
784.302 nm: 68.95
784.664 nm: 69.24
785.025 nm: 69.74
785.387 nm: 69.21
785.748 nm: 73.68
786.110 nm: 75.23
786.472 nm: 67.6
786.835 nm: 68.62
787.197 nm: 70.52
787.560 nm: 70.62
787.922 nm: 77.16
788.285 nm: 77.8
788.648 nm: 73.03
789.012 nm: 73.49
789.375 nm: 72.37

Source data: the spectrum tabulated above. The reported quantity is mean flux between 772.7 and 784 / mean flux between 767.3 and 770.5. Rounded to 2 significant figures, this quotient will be 0.99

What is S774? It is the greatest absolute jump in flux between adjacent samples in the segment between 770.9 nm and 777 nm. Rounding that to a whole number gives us 11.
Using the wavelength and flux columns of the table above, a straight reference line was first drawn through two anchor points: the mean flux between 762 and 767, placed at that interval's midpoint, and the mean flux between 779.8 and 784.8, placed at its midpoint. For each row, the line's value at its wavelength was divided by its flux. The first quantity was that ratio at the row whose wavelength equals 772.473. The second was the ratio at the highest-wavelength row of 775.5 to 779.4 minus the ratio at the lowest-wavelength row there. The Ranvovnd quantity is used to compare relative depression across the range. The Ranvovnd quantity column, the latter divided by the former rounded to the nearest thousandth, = 0.058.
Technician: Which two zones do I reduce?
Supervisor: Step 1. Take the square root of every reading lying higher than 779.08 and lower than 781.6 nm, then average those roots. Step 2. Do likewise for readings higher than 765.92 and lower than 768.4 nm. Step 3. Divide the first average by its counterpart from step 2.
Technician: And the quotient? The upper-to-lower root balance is 1.00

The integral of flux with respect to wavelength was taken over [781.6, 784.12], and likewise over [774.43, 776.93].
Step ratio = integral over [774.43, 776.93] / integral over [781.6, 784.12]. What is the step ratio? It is 0.94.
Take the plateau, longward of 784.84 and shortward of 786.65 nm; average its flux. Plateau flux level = 71.1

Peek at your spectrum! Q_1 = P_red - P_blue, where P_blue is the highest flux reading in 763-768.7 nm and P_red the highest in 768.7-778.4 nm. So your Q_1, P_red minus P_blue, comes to -0.5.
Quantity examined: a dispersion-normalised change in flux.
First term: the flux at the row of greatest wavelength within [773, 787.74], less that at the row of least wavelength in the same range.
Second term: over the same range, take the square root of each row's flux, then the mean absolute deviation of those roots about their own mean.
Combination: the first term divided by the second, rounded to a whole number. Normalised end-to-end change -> -16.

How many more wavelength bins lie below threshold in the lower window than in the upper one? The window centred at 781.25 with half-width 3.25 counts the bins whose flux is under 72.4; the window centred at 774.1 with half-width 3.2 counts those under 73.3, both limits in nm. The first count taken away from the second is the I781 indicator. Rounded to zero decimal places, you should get 9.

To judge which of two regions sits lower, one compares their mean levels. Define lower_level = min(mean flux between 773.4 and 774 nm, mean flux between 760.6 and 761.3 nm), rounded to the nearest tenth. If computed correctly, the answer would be 74.1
